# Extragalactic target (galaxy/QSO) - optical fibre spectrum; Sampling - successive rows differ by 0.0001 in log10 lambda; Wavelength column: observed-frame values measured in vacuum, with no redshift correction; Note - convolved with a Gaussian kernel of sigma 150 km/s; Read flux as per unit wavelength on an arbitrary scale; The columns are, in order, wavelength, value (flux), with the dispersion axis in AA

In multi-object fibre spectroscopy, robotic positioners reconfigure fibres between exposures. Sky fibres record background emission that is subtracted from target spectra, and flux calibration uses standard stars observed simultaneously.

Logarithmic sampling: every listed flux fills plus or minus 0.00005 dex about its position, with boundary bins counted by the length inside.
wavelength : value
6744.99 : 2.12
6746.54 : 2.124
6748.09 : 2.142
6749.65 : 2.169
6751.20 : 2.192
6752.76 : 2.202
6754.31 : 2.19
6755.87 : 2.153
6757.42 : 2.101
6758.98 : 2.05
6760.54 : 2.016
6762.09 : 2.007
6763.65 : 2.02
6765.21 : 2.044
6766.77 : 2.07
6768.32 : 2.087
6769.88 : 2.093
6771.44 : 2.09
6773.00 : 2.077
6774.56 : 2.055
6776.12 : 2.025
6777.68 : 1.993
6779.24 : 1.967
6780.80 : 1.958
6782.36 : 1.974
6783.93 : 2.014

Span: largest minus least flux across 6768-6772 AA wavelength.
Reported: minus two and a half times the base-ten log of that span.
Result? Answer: 5.55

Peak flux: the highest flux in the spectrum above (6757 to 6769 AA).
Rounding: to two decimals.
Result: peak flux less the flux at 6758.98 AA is 0.05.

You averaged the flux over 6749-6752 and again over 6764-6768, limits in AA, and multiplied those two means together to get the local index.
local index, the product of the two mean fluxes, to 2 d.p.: 4.49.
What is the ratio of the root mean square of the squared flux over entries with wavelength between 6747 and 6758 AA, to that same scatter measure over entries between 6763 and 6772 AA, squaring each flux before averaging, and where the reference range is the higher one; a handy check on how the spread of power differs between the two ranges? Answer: 1.10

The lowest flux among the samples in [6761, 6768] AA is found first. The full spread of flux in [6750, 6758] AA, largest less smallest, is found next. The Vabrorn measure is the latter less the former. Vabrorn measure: -1.91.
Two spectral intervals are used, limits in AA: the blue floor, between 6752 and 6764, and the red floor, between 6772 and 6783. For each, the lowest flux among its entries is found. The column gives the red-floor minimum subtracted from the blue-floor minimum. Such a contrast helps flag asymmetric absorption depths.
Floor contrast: 0.05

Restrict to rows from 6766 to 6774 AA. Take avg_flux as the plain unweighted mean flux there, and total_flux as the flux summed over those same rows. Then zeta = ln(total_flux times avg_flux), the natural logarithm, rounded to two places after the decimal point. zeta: 3.08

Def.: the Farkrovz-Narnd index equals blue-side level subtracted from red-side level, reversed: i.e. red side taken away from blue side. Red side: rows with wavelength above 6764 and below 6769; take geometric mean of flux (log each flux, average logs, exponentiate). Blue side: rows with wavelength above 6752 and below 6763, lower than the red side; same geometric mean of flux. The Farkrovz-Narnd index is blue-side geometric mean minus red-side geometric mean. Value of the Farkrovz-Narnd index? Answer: 0.034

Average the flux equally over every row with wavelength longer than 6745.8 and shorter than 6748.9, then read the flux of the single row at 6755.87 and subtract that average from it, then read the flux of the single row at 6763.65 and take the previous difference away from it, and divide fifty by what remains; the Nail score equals 25.0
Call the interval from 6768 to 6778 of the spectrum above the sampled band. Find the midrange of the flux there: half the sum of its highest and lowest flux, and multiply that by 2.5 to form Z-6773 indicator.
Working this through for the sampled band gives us 5.11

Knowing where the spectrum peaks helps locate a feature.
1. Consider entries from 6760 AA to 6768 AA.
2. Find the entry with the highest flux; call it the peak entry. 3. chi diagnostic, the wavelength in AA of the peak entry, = 6766.77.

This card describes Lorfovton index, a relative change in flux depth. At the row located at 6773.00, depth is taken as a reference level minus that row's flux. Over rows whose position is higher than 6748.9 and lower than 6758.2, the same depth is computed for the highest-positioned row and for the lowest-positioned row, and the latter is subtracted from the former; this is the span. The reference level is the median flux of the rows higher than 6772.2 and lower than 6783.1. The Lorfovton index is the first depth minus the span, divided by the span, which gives -2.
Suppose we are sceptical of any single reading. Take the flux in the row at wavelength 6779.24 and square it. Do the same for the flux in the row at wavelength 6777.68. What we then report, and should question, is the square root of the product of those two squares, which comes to 3.92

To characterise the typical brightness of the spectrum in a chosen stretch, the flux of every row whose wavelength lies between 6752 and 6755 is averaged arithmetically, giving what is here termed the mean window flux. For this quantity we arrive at 2.20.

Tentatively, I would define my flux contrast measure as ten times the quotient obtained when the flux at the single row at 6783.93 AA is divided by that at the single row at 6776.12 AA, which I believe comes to 9.9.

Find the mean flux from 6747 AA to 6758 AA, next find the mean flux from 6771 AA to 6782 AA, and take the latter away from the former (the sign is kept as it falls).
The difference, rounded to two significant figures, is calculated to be 0.14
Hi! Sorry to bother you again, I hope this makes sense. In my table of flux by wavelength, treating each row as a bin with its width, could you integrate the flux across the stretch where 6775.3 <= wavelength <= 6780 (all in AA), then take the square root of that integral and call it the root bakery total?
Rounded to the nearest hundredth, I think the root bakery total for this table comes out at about 3.06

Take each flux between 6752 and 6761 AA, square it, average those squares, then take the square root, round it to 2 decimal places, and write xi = 2.12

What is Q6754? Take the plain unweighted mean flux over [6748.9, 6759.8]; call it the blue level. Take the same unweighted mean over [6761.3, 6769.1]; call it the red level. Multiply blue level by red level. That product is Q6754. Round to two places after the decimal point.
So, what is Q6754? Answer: 4.40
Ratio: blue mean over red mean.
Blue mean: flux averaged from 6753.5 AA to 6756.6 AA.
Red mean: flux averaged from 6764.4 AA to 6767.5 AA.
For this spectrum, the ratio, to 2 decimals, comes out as 1.06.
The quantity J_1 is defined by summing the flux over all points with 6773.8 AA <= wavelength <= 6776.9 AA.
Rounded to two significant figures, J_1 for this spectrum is 4.1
